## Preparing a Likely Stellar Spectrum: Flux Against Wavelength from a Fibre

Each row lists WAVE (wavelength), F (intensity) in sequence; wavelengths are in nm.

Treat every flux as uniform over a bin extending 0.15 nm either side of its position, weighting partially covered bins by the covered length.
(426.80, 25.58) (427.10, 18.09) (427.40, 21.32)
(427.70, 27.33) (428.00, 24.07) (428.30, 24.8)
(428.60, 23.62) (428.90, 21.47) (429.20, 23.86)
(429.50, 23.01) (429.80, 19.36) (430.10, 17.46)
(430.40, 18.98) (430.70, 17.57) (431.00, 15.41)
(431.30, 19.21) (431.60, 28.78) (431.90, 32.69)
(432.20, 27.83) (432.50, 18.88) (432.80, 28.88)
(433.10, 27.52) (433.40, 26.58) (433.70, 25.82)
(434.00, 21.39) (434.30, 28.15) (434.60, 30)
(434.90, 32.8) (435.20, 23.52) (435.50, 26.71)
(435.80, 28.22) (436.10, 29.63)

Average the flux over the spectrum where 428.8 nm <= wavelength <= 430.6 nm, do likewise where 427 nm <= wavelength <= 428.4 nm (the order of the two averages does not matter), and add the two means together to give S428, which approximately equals 44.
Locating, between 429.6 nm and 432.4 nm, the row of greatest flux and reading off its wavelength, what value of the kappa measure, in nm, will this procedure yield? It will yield 431.90 nm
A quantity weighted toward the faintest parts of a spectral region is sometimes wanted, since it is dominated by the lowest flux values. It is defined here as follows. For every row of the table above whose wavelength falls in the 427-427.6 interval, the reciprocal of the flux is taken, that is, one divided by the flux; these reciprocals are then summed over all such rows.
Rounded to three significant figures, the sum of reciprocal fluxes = 0.102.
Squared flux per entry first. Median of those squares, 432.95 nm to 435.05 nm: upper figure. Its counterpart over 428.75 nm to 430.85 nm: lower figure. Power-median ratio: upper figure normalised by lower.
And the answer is 2.02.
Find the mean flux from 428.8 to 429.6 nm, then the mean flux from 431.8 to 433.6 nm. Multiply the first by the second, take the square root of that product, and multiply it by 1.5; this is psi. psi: 37.2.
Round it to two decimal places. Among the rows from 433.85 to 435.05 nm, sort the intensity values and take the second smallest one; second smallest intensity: 28.15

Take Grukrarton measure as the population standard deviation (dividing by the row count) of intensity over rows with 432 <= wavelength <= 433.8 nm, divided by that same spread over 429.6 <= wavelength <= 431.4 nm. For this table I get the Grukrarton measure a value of 2.4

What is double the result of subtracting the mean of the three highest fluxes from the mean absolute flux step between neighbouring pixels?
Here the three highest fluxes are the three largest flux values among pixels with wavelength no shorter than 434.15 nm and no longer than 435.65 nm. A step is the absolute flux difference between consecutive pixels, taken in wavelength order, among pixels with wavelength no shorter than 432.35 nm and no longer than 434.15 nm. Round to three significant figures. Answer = -53.6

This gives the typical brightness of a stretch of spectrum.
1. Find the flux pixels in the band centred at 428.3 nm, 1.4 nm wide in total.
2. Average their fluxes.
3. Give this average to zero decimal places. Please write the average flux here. 24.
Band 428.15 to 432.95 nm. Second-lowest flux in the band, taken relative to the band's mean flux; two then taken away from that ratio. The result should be -1.23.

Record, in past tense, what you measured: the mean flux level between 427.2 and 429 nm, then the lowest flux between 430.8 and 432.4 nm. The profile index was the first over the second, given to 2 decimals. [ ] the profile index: 1.54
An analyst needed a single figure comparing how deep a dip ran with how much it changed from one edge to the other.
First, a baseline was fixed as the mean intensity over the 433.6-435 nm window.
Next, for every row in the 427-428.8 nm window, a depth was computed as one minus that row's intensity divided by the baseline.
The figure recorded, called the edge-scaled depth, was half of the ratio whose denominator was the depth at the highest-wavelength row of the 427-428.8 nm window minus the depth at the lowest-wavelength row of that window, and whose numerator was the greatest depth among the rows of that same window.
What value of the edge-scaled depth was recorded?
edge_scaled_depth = -0.9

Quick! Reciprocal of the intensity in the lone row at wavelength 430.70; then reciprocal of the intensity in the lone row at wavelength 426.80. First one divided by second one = 1.5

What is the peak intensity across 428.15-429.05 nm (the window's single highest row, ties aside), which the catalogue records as 24.8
